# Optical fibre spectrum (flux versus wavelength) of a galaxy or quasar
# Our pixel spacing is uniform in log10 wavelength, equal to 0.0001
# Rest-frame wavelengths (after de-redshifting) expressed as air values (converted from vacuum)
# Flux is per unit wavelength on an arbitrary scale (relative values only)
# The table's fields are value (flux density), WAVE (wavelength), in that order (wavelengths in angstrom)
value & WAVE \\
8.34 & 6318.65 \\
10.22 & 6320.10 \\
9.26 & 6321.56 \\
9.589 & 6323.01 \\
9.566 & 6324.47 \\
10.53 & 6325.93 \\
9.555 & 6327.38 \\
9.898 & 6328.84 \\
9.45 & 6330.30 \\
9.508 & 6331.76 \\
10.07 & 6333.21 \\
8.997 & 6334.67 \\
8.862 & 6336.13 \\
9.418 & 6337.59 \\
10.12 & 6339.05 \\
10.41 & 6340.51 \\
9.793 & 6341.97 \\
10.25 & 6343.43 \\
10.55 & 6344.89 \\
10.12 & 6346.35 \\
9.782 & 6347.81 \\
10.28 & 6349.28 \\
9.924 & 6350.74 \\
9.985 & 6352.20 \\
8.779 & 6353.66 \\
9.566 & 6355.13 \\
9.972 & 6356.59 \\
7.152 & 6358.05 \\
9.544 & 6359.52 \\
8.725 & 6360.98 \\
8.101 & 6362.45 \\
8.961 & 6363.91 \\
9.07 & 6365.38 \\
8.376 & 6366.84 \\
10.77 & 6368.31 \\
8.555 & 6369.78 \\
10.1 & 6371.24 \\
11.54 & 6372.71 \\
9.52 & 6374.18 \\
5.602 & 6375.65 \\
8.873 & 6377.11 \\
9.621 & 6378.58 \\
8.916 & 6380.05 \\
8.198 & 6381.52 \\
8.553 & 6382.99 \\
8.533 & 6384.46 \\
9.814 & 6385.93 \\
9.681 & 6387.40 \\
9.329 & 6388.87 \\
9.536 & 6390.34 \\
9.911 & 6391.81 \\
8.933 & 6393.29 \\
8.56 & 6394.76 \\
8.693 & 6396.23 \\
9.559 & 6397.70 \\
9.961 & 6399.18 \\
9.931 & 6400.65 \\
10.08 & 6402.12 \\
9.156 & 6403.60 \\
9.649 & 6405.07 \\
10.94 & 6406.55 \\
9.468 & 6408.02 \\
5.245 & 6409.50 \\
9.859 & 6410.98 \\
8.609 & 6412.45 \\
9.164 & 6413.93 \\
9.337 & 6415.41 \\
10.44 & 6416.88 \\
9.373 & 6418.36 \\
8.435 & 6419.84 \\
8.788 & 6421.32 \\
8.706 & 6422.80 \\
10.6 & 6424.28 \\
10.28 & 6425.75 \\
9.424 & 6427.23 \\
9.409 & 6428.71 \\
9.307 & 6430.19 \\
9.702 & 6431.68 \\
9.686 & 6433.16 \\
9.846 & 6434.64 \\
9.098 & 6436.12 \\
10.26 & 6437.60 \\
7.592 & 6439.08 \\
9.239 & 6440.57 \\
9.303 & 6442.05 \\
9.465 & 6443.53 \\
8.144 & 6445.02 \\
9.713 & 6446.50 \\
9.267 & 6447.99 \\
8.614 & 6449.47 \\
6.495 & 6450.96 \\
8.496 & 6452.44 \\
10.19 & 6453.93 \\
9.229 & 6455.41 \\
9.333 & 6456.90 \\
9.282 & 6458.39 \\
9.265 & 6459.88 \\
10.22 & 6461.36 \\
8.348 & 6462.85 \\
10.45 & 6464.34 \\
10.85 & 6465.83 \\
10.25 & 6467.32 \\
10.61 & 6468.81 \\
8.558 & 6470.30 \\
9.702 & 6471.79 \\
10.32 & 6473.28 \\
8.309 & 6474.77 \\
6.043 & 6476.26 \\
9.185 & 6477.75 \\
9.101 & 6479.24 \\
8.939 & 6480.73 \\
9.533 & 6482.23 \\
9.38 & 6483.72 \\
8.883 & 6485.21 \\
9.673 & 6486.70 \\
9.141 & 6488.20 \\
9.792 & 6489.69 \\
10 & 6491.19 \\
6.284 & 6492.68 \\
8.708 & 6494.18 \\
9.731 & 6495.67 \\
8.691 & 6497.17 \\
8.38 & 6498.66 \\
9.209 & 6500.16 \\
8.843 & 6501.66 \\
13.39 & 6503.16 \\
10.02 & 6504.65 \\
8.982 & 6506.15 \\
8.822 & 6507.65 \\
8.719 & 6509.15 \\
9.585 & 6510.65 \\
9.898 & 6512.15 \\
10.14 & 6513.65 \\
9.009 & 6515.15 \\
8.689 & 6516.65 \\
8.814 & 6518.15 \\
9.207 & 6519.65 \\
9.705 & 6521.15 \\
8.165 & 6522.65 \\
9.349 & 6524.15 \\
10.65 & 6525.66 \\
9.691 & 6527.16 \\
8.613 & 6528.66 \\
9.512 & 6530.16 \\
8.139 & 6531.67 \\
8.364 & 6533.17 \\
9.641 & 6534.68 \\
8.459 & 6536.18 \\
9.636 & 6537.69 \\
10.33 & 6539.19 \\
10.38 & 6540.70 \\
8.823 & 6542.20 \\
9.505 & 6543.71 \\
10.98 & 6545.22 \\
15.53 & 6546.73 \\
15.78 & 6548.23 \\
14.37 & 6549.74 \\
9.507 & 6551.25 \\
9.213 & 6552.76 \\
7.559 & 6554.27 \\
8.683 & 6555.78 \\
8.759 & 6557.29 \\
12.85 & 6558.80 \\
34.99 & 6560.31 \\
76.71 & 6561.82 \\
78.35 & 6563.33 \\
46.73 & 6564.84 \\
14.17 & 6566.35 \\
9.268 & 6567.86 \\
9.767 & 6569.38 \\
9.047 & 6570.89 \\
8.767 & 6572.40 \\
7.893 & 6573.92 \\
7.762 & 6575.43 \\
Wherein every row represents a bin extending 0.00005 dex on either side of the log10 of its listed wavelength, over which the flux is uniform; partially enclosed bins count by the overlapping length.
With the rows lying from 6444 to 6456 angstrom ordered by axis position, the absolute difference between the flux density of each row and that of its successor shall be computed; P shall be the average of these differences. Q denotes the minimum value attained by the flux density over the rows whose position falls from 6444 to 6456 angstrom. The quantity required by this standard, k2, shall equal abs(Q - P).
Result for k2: 5.1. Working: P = 1.3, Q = 6.495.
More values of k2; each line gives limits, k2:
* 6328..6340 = 8.4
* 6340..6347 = 9.3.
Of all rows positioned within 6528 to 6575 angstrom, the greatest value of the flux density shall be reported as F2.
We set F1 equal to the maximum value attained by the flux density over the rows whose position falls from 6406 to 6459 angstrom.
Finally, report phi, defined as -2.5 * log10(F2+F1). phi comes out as -4.88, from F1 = 10.94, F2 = 78.35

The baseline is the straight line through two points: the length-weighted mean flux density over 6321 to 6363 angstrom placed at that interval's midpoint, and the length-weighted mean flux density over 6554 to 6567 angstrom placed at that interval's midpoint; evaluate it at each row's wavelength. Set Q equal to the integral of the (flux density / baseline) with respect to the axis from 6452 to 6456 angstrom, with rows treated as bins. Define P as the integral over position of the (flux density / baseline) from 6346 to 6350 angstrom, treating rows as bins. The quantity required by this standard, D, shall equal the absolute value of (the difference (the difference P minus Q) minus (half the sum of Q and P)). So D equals 0.6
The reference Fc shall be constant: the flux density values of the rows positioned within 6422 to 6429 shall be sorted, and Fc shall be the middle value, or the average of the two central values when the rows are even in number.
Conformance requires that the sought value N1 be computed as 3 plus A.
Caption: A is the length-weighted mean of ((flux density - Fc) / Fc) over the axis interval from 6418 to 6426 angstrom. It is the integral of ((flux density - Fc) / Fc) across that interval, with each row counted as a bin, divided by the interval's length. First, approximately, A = -0.012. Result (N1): 2.99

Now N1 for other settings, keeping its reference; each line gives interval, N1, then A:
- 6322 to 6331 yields 3.03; 0.035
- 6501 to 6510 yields 3.04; 0.040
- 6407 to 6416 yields 2.92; -0.079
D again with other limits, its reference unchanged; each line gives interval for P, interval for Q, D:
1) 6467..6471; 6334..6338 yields 5.2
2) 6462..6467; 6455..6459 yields 1.4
